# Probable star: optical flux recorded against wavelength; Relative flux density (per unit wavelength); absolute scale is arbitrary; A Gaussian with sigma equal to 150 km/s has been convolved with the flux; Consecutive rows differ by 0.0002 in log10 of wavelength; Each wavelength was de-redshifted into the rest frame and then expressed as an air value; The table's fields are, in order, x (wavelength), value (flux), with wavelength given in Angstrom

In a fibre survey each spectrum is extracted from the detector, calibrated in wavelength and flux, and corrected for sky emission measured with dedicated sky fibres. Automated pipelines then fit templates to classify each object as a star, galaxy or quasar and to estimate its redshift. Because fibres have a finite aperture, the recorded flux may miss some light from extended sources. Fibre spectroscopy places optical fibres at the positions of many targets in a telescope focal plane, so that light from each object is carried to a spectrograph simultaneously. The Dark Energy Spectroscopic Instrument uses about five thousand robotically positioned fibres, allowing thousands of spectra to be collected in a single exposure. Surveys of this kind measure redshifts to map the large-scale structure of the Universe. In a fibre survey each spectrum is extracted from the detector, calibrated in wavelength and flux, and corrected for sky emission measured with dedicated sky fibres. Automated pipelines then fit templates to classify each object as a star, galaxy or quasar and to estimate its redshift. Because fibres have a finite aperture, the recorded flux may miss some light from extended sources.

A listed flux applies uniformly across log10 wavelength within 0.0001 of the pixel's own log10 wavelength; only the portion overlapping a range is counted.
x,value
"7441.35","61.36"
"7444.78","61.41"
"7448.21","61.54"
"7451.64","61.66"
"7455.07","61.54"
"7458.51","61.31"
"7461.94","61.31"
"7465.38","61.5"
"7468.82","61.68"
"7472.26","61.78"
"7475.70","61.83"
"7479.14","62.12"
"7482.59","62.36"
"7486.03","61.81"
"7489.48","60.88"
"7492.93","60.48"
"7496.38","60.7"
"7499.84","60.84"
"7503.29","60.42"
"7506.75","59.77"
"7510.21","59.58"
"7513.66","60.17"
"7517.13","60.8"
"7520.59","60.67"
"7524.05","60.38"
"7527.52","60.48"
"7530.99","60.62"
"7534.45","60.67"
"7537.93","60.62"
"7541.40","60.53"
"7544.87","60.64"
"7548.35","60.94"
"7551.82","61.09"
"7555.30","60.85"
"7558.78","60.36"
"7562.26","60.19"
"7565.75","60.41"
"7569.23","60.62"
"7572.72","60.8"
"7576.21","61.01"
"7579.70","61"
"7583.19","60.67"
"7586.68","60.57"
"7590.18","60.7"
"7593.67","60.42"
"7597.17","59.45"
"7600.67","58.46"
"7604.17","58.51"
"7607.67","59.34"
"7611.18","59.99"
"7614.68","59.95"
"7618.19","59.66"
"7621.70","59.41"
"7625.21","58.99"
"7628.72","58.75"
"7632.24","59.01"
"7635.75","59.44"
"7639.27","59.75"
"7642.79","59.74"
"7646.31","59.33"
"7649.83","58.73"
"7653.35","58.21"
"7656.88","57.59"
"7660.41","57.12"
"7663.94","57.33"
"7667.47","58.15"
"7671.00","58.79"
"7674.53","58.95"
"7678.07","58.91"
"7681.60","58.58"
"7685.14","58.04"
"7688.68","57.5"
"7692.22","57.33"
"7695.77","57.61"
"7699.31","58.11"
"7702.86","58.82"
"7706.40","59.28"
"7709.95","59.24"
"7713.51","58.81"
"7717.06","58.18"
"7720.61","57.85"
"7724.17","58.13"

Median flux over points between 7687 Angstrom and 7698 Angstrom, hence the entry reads 57.5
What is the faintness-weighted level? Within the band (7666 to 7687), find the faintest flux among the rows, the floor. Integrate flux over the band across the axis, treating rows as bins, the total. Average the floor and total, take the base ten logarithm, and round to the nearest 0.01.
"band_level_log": 2.81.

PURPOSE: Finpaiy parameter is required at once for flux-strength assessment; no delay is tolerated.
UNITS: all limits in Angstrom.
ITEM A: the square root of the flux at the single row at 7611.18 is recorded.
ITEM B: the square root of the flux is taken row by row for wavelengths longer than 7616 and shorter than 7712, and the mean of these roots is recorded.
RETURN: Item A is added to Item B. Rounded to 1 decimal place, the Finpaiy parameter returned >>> 15.4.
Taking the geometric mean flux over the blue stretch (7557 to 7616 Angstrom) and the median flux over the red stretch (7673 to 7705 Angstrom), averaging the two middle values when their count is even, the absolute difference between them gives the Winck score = 2.0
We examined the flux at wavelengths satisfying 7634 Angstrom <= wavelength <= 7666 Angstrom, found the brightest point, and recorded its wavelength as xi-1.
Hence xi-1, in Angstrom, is 7639.27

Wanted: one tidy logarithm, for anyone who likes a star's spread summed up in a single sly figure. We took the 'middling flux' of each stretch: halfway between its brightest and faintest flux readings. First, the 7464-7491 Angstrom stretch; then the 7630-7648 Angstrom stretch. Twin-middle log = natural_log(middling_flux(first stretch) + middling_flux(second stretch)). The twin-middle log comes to 4.80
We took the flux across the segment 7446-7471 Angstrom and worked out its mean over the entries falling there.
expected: 61.5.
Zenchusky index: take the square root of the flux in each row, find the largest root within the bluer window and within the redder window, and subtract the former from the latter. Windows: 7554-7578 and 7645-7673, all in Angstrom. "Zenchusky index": -0.11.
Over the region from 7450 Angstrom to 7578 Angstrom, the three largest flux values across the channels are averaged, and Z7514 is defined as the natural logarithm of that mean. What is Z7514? 4.129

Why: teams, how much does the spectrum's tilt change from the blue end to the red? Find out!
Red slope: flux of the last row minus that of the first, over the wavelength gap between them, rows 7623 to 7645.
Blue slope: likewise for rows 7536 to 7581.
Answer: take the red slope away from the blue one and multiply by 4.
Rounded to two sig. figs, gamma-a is -0.13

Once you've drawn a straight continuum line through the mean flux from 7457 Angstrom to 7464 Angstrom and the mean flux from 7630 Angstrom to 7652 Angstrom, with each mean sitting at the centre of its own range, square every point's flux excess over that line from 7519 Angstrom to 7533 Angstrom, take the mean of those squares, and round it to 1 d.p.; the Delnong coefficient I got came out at 0.0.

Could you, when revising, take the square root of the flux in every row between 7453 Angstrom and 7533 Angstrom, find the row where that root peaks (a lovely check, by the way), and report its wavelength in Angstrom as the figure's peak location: 7482.59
